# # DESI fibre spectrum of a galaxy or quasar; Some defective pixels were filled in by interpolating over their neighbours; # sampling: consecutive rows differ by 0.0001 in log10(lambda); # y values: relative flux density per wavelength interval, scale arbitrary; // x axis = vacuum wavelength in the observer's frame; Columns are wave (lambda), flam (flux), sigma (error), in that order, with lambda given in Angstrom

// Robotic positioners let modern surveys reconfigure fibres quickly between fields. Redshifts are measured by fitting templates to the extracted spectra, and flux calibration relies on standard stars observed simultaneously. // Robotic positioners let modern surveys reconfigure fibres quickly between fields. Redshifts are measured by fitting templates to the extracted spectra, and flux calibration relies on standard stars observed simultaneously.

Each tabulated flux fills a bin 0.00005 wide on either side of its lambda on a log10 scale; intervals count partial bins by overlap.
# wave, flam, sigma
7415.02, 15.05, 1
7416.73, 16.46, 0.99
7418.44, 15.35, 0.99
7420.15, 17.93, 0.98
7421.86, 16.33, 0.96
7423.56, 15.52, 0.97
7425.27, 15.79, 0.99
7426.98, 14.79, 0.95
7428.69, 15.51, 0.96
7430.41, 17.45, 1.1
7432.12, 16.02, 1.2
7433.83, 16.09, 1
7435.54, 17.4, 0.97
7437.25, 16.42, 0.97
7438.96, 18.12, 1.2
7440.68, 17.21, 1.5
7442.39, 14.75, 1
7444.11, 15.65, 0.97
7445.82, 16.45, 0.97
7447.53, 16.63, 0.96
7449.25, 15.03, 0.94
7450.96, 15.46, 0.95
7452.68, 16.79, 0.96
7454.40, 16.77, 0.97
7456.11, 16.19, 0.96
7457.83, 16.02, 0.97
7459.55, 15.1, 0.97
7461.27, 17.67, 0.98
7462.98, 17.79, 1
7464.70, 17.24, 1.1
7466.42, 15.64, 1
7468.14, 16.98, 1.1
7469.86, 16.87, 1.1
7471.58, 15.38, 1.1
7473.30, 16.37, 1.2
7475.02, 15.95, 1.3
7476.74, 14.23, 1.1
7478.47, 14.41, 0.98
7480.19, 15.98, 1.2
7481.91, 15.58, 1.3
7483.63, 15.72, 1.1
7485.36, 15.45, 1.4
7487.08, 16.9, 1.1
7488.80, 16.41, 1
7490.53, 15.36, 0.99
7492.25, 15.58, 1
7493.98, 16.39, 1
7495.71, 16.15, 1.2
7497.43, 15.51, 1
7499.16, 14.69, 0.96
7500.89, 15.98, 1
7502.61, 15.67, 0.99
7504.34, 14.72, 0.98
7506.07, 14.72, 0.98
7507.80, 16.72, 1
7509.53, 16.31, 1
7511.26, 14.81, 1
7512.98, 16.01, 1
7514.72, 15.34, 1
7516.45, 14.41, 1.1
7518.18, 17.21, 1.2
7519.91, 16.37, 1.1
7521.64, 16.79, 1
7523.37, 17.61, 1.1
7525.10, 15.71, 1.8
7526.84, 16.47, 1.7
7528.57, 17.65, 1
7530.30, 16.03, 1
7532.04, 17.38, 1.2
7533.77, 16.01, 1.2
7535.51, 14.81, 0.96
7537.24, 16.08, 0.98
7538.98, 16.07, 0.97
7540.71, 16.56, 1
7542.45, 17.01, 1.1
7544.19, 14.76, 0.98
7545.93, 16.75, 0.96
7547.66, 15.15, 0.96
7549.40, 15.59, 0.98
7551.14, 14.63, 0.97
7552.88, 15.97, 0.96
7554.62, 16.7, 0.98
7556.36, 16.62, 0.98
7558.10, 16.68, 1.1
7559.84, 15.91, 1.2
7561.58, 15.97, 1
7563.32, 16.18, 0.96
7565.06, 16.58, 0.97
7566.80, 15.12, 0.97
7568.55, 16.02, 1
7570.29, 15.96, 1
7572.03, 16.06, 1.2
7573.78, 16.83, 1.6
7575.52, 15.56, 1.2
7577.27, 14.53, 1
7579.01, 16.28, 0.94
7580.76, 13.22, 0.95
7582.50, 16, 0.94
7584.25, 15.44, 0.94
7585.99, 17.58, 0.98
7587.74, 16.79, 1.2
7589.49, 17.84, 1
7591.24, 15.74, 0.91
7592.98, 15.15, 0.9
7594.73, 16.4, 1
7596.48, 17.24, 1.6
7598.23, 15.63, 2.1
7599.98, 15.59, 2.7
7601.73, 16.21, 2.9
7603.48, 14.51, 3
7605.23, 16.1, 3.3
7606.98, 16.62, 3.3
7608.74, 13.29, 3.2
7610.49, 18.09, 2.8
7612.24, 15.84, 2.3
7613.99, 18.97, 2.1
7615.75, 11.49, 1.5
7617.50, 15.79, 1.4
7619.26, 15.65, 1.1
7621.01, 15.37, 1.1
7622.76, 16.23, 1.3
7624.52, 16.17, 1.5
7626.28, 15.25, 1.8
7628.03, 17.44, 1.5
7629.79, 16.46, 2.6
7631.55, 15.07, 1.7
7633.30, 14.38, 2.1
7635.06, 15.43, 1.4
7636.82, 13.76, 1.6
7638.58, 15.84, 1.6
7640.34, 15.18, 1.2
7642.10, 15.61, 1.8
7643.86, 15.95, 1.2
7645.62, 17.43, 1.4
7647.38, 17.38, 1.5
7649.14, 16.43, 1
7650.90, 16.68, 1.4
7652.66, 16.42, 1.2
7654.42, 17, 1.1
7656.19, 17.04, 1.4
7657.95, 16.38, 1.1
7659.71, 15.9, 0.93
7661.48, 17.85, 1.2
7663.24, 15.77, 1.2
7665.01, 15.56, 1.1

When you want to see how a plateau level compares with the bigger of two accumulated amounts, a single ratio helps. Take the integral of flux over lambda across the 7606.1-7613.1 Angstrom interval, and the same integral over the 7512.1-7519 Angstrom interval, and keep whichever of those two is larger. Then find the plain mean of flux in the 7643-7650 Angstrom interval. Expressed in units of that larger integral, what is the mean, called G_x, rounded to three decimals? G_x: 0.150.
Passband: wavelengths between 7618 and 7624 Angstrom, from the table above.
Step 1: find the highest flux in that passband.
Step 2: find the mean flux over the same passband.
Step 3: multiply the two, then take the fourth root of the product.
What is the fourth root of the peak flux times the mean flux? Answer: 4.00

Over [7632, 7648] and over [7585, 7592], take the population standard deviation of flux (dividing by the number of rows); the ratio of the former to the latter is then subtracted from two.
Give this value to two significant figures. 0.60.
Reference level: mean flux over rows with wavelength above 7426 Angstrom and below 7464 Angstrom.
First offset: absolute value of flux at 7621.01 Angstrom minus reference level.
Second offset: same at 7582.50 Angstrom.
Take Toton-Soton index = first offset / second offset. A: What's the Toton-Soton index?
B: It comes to 2.9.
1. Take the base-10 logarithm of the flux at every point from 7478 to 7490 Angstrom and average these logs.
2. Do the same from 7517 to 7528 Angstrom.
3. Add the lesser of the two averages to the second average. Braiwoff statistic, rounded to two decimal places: 2.42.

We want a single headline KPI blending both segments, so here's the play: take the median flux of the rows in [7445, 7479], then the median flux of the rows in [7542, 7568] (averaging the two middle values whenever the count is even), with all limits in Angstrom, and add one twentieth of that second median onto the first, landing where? 17.1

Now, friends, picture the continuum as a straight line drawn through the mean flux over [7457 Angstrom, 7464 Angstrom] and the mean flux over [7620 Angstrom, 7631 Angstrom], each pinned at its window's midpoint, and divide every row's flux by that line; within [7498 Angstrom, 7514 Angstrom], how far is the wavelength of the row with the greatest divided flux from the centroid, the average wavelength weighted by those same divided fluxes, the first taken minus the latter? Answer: 1.7 Angstrom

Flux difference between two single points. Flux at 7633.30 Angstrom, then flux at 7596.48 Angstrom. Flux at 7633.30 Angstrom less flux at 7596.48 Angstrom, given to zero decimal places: -3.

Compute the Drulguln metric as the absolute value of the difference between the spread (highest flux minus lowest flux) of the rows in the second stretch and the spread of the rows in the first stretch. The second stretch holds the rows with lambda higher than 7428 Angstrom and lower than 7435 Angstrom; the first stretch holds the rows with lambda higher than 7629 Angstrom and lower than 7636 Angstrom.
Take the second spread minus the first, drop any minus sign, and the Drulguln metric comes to 0.1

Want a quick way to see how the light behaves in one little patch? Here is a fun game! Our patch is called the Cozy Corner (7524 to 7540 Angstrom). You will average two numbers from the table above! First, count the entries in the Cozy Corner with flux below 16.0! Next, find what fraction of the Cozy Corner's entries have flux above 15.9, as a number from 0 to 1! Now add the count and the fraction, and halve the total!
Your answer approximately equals 1.4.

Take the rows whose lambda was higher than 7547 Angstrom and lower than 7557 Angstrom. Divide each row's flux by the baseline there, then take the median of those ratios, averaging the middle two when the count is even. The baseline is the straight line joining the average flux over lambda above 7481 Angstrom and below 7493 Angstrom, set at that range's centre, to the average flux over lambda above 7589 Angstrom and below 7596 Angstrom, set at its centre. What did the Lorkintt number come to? 0.98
